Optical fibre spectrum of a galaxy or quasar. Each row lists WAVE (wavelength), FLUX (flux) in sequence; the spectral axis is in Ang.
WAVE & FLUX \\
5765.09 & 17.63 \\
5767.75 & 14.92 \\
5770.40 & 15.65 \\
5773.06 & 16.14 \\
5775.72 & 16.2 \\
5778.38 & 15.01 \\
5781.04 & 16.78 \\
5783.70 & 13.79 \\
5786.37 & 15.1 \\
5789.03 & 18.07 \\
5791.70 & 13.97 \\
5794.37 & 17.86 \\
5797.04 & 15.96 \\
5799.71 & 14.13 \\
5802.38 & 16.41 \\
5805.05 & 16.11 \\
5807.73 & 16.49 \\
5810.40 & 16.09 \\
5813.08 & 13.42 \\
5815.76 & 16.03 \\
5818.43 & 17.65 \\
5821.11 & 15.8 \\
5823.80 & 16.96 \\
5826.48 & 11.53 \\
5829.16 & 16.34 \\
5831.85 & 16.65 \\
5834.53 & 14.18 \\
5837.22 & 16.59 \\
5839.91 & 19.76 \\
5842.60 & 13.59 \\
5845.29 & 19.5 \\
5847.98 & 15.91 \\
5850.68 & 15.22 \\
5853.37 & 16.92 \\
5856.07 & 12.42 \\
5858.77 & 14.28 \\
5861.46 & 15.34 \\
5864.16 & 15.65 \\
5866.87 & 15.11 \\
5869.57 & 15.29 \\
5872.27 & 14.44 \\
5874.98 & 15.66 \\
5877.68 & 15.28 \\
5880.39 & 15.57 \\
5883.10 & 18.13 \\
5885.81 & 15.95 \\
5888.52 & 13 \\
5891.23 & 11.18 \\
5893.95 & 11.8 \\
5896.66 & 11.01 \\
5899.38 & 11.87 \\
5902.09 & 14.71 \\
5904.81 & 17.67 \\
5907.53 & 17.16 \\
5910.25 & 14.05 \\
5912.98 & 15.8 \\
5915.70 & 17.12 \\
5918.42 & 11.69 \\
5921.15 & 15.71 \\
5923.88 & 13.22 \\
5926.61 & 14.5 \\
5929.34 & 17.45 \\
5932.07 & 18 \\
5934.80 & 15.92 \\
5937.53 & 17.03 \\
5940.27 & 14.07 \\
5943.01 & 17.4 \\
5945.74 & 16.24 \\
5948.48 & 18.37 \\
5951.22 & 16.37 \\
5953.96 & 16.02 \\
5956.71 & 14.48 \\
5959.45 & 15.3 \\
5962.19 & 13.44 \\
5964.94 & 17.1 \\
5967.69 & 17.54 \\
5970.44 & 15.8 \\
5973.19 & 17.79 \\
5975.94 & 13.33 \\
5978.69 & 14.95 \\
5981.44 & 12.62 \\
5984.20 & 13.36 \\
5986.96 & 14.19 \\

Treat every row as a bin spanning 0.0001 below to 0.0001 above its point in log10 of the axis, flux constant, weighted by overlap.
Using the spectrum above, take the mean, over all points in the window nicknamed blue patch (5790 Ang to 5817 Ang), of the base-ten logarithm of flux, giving 1.19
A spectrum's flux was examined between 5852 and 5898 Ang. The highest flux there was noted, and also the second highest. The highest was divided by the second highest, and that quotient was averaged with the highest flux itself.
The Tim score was 9.60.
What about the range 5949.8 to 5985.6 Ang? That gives 9.40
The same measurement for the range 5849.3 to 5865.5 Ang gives 9.00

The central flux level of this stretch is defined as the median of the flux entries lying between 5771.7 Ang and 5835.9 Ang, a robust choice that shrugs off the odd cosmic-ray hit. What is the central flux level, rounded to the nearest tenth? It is 16.1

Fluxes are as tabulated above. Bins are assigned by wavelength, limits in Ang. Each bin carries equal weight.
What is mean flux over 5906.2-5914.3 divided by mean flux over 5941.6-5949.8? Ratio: 0.90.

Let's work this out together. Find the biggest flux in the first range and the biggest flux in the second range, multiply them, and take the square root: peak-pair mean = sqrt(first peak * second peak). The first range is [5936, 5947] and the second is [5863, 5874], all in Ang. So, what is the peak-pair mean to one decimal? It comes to 16.5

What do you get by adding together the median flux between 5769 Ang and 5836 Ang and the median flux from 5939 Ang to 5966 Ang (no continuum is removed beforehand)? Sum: 32.2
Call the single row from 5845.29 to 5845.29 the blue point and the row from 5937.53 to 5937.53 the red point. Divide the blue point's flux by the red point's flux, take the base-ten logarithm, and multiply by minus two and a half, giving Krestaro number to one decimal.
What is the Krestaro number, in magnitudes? -0.1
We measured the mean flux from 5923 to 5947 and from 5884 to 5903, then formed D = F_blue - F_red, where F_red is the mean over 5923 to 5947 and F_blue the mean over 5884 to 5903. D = -3.2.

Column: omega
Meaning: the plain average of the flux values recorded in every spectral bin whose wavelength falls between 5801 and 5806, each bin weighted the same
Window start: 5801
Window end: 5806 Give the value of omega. 16.3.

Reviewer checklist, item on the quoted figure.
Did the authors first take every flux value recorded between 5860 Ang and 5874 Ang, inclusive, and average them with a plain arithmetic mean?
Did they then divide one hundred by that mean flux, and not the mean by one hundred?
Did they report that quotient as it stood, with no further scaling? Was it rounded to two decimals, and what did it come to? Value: 6.59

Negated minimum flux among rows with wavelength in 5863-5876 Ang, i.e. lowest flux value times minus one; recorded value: -14.4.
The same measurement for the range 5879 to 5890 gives -13.0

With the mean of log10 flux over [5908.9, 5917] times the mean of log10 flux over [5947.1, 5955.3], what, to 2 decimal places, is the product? 1.46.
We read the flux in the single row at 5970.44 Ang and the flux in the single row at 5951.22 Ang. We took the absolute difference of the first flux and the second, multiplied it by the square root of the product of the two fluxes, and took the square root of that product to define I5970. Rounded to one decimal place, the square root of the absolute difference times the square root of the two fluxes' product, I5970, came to 3.0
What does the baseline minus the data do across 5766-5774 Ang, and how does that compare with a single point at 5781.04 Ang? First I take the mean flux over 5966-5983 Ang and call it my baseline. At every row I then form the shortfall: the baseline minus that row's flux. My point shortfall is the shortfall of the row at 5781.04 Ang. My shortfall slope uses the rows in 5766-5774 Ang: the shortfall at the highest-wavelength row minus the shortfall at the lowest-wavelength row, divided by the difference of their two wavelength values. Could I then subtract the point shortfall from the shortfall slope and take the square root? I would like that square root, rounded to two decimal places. 1.10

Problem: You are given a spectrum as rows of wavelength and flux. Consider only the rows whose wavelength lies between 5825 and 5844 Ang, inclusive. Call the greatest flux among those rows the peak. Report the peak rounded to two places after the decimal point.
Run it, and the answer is 19.76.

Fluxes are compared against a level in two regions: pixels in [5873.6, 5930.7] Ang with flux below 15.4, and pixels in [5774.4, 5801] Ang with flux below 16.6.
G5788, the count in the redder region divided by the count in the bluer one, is 1.57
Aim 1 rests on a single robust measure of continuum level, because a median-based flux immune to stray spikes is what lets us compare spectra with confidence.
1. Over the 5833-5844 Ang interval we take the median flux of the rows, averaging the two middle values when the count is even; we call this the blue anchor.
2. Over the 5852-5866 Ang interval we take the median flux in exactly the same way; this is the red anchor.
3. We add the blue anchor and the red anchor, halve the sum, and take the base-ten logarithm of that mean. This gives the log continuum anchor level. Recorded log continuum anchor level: 1.19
